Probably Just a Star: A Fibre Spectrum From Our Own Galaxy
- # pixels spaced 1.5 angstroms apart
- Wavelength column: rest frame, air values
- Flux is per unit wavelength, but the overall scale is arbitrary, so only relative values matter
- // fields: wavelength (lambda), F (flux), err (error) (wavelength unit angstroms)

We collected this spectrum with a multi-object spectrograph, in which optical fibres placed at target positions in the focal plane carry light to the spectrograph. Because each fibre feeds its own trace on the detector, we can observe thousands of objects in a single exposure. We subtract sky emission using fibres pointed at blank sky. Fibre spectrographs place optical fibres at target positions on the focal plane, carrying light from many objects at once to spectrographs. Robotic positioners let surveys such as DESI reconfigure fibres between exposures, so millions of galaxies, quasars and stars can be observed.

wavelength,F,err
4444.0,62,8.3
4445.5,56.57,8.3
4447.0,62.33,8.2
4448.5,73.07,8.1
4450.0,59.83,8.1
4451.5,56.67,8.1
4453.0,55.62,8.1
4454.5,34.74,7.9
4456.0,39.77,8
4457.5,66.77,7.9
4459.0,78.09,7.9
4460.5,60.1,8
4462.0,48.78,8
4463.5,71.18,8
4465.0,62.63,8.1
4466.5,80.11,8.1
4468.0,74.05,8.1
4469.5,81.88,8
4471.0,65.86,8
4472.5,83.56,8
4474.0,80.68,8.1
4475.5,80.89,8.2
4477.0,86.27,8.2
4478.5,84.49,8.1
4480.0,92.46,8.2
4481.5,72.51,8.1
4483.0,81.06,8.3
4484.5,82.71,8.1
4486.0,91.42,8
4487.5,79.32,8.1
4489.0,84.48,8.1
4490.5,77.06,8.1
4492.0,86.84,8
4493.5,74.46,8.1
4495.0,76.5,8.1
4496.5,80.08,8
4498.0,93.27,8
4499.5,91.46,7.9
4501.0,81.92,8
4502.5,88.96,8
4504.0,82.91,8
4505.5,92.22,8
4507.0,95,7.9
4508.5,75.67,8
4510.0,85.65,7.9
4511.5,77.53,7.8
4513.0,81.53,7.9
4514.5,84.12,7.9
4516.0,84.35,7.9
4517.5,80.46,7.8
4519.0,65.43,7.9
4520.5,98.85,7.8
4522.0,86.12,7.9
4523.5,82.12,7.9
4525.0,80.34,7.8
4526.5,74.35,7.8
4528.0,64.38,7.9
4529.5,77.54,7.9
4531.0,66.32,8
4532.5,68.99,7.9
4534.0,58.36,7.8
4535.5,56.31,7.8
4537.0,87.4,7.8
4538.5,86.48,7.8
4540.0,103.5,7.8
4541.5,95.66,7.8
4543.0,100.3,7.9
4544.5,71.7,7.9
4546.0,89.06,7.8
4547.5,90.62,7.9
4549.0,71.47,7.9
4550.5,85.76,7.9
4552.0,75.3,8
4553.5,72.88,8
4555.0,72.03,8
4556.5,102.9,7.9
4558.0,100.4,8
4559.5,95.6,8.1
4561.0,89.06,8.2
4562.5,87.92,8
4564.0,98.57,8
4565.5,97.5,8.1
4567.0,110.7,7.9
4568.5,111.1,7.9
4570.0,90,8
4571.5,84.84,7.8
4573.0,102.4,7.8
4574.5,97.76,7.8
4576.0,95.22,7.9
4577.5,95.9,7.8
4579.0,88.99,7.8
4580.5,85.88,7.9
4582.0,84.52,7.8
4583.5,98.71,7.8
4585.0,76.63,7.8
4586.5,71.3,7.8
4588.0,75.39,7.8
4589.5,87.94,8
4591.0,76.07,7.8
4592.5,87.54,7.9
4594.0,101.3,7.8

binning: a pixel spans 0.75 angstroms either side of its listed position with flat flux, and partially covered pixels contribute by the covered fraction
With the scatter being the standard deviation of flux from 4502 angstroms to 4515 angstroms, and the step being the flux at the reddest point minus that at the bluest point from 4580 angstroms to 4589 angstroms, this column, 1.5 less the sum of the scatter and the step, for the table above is 6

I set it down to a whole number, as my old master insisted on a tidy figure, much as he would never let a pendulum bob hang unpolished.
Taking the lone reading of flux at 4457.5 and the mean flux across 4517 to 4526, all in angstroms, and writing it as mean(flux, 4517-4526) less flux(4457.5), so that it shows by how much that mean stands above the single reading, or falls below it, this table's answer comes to 15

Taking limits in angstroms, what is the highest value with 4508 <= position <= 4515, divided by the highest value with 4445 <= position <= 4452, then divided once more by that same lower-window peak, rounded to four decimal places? 0.0160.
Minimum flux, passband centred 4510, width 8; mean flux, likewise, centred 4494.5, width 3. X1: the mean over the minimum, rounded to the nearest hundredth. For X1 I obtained 1.00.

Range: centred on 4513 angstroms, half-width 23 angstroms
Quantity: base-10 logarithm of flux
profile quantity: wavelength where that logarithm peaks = 4520.5 angstroms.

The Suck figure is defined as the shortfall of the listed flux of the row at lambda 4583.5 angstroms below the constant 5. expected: -94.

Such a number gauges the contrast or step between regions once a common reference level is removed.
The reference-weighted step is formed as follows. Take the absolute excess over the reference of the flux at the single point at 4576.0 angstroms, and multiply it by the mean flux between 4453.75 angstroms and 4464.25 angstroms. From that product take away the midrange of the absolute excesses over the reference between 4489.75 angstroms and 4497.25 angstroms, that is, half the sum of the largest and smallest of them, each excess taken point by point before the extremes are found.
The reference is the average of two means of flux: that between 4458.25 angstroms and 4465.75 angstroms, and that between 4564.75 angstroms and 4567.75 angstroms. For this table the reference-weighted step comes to 627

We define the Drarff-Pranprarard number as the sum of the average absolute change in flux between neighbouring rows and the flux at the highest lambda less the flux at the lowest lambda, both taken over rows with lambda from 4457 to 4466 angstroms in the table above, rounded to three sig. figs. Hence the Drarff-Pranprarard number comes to 10.2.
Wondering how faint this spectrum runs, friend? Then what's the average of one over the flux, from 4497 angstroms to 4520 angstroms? 0.0120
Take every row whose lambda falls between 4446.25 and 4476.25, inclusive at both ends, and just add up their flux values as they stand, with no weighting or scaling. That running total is 1317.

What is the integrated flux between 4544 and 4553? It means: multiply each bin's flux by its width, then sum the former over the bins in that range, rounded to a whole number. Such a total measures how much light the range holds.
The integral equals 726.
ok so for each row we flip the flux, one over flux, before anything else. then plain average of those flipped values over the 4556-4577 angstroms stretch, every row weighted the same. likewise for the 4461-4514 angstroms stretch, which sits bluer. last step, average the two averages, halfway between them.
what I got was 0.0115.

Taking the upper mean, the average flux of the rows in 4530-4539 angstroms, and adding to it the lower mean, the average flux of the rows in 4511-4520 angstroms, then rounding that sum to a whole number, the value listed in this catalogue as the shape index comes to 150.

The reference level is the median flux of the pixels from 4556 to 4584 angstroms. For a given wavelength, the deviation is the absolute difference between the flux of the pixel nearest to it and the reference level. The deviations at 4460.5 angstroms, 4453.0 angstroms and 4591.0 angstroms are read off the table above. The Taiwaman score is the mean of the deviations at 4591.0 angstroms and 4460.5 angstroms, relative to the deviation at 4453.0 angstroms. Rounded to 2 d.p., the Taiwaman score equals 0.69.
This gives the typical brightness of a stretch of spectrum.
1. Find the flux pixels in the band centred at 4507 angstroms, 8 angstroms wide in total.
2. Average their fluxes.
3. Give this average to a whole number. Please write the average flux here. 86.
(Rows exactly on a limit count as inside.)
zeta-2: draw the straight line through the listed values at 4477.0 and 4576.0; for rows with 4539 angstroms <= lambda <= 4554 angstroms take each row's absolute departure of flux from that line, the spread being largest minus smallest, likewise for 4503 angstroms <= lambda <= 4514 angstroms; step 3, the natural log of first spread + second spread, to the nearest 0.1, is 3.4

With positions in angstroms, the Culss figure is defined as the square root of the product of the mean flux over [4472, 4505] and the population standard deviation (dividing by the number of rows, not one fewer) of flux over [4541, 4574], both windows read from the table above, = 32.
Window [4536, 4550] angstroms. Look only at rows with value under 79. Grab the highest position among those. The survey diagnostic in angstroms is 4549.0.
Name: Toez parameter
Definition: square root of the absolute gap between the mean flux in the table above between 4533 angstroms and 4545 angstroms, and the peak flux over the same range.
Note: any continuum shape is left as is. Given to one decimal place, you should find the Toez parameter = 4.6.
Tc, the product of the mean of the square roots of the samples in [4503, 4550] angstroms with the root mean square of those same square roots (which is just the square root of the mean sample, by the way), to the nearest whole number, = 81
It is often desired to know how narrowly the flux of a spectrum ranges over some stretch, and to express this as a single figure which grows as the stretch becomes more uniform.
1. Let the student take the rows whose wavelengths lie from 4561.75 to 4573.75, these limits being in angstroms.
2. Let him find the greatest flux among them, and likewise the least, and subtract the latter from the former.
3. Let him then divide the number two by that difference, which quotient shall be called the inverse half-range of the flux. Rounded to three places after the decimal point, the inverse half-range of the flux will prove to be 0.076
